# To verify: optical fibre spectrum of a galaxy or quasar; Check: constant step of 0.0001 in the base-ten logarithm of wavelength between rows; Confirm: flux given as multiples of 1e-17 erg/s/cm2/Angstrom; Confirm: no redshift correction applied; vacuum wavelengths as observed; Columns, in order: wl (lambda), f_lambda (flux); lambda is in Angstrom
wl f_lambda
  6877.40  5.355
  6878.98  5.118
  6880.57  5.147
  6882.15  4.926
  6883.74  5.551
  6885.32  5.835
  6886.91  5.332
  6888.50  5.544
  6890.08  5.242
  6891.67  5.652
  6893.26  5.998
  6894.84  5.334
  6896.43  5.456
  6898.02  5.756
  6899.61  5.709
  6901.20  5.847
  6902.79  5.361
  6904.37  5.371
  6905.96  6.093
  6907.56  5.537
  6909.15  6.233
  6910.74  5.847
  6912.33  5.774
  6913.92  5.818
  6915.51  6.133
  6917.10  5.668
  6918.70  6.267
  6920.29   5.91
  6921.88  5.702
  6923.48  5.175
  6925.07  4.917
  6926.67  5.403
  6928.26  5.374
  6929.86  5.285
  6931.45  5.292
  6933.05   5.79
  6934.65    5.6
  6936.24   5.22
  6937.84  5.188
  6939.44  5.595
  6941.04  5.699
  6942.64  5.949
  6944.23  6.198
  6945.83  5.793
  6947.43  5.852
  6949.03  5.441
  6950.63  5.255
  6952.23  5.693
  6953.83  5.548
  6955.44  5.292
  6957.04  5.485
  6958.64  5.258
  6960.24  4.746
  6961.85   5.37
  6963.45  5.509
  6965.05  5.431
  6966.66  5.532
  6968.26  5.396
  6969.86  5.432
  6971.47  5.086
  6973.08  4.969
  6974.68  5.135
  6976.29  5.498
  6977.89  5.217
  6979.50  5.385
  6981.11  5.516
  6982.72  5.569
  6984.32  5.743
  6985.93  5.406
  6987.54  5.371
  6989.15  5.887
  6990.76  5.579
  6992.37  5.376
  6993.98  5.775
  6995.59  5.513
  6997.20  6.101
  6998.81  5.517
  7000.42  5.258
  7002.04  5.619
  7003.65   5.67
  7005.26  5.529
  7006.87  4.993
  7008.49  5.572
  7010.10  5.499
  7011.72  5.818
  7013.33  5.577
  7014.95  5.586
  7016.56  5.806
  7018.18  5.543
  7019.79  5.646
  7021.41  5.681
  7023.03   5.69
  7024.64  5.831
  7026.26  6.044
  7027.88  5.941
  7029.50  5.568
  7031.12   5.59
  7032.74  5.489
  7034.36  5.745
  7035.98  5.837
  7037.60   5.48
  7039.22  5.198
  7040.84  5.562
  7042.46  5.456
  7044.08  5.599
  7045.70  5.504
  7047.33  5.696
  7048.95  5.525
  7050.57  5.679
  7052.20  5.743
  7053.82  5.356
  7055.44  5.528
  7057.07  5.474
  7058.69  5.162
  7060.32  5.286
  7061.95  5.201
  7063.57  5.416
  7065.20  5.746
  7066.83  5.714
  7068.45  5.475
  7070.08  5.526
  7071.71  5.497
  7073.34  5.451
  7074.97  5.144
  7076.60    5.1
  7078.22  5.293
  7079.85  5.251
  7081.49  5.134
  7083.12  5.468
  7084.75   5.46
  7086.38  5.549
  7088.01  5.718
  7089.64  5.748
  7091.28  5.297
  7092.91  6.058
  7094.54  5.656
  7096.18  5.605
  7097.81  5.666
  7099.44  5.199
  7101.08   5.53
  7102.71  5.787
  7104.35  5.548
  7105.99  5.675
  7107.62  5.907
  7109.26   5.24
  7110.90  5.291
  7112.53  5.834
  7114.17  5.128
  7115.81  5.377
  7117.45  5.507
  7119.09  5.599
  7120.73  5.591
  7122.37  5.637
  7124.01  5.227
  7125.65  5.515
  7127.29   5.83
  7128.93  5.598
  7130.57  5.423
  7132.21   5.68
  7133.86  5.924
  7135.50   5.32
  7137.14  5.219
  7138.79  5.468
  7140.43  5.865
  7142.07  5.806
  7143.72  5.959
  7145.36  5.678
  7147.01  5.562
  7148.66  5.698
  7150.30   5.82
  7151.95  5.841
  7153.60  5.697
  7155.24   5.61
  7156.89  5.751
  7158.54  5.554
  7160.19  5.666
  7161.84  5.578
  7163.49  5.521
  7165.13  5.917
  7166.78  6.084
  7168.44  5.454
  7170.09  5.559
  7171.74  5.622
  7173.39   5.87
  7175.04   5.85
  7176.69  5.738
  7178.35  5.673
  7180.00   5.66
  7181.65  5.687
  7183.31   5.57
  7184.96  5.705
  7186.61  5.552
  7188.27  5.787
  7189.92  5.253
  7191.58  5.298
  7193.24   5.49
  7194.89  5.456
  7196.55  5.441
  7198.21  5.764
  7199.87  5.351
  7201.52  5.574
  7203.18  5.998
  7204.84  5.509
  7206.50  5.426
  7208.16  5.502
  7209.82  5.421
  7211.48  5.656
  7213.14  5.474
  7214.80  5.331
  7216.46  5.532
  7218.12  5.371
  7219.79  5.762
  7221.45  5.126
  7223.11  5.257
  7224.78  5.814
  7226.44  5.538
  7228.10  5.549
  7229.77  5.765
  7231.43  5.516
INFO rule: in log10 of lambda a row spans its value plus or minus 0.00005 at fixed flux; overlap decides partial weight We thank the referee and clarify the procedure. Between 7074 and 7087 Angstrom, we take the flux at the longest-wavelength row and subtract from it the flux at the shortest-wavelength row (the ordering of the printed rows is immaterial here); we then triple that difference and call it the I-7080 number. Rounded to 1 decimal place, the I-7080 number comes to 1.2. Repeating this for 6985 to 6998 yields 2.1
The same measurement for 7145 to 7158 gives 0.2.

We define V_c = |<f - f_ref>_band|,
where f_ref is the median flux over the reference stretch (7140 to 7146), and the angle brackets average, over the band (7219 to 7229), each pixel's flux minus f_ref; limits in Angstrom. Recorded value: 0.33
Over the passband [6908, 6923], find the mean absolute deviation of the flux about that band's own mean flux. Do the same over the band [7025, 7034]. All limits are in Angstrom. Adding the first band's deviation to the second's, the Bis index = 0.40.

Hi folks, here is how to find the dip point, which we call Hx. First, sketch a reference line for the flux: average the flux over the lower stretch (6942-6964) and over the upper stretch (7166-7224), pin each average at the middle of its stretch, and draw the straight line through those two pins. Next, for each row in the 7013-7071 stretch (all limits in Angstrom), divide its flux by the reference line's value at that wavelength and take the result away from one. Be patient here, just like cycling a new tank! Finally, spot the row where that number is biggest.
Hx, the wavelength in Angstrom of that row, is 7058.69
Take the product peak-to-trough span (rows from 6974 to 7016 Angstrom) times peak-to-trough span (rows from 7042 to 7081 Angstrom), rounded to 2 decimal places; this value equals 0.72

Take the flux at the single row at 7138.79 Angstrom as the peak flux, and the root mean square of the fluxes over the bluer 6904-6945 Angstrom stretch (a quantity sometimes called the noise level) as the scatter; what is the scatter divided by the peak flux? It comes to 1.04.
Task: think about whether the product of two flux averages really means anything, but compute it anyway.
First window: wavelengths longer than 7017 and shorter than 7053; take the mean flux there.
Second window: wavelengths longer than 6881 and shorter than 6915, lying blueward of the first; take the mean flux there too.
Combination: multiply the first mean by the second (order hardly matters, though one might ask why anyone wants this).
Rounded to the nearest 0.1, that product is 31.7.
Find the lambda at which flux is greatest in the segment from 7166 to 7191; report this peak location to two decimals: 7166.78 Angstrom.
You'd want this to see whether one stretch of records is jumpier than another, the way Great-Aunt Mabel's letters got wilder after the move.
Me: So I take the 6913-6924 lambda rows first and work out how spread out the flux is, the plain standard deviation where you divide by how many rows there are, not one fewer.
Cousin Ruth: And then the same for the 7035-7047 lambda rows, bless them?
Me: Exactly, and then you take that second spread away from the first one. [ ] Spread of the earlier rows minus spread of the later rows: 0.15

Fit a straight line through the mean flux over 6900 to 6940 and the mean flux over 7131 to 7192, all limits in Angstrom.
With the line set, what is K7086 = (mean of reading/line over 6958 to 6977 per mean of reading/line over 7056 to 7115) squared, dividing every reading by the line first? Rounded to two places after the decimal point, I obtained 0.94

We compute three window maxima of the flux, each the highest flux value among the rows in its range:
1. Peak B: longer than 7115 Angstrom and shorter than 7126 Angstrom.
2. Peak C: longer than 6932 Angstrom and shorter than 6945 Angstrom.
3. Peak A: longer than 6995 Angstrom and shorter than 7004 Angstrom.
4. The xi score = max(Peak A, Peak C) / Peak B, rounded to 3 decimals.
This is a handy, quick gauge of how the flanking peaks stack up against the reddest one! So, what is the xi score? 1.100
